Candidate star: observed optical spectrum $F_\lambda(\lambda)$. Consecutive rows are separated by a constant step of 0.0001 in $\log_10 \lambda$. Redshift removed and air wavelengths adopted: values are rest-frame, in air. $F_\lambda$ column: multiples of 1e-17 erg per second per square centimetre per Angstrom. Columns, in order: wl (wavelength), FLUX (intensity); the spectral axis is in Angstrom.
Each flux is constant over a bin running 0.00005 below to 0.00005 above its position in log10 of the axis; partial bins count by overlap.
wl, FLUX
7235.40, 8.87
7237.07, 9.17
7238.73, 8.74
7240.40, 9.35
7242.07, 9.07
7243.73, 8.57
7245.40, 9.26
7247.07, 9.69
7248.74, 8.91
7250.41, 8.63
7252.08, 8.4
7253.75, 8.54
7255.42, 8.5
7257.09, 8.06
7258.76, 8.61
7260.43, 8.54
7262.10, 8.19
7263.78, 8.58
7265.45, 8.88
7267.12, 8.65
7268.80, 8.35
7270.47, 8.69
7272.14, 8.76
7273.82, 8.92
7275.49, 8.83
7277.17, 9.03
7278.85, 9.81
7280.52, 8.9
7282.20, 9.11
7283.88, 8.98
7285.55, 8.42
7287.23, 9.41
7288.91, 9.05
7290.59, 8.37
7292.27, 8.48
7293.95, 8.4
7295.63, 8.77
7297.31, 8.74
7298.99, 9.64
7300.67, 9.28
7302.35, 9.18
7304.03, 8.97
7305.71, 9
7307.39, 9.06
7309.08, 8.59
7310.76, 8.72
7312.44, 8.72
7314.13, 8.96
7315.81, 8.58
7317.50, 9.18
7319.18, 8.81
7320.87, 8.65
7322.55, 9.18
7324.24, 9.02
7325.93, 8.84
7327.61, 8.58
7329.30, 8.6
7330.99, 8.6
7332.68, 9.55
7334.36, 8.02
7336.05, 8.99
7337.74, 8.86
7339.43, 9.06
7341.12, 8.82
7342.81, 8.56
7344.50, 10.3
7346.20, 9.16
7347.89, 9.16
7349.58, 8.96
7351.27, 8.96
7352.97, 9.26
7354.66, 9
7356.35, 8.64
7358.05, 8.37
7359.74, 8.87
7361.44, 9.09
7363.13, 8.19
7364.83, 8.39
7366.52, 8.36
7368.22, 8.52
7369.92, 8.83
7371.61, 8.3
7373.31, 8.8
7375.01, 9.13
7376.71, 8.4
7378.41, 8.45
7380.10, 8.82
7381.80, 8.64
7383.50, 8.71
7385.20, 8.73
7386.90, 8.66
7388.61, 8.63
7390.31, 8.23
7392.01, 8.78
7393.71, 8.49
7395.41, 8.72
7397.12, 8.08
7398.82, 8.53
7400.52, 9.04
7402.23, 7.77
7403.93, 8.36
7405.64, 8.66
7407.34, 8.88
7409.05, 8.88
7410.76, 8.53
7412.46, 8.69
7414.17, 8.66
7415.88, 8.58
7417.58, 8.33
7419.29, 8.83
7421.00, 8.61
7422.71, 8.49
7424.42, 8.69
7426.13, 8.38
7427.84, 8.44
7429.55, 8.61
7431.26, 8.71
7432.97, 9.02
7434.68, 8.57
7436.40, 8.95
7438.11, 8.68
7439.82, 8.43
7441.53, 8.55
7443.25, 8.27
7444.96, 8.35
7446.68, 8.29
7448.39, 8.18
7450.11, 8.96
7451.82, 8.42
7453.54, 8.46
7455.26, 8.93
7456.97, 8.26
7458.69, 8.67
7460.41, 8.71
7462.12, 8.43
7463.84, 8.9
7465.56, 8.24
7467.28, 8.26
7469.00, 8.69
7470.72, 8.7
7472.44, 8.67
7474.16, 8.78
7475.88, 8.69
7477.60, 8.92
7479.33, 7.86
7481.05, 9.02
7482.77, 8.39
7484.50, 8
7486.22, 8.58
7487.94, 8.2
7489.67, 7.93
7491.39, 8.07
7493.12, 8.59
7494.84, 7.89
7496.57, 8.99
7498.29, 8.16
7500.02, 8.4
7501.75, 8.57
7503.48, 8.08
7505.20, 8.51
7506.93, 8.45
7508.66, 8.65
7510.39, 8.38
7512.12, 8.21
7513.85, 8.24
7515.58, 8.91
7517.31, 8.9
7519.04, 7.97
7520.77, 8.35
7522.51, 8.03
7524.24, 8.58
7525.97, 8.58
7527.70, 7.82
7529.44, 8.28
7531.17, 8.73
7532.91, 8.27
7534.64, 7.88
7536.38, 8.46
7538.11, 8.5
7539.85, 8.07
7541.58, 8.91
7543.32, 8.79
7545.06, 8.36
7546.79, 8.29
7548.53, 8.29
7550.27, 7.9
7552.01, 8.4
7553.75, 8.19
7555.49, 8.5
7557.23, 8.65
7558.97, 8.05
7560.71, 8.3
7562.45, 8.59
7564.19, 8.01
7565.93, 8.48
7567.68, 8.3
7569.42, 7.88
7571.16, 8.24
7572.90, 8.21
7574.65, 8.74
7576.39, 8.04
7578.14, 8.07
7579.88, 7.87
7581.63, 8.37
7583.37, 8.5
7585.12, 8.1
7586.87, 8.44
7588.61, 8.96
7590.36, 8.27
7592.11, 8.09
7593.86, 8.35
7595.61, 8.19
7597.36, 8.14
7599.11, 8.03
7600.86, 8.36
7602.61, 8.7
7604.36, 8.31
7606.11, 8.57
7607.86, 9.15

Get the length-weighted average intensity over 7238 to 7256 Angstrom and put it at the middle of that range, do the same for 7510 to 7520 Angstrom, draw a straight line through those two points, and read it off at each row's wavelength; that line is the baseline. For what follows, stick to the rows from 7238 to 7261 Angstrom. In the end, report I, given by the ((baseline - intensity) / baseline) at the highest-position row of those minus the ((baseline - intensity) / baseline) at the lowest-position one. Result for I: 0.019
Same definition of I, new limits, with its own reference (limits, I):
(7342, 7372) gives 0.025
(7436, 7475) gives 0.012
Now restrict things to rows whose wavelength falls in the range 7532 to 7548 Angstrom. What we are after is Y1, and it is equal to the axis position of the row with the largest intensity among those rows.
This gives 7541.58 Angstrom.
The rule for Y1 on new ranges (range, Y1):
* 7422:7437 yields 7432.97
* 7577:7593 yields 7588.61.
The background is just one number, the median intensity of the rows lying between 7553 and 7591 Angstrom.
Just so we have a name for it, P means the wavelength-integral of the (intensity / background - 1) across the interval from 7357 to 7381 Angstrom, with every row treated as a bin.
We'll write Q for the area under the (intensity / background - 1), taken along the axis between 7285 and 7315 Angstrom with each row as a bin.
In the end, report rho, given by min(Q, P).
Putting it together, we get 0.9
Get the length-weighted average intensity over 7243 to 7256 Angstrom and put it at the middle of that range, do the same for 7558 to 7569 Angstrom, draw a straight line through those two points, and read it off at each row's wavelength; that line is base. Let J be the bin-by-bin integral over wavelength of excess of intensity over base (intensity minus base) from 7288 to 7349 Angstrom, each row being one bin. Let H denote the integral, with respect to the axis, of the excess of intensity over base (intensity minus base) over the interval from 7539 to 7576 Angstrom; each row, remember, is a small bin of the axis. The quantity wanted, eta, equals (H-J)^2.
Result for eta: 112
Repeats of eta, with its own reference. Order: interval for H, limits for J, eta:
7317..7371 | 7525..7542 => 110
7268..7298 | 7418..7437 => 0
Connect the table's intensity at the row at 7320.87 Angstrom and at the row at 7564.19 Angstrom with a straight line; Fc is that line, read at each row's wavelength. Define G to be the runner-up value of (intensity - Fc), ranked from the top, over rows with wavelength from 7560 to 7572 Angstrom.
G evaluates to 0.47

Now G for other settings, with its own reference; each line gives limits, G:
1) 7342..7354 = 0.69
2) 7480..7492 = 0.36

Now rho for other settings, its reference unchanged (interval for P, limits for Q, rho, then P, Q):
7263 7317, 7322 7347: 2.0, 3.8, 2.0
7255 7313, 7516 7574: 0.3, 3.7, 0.3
